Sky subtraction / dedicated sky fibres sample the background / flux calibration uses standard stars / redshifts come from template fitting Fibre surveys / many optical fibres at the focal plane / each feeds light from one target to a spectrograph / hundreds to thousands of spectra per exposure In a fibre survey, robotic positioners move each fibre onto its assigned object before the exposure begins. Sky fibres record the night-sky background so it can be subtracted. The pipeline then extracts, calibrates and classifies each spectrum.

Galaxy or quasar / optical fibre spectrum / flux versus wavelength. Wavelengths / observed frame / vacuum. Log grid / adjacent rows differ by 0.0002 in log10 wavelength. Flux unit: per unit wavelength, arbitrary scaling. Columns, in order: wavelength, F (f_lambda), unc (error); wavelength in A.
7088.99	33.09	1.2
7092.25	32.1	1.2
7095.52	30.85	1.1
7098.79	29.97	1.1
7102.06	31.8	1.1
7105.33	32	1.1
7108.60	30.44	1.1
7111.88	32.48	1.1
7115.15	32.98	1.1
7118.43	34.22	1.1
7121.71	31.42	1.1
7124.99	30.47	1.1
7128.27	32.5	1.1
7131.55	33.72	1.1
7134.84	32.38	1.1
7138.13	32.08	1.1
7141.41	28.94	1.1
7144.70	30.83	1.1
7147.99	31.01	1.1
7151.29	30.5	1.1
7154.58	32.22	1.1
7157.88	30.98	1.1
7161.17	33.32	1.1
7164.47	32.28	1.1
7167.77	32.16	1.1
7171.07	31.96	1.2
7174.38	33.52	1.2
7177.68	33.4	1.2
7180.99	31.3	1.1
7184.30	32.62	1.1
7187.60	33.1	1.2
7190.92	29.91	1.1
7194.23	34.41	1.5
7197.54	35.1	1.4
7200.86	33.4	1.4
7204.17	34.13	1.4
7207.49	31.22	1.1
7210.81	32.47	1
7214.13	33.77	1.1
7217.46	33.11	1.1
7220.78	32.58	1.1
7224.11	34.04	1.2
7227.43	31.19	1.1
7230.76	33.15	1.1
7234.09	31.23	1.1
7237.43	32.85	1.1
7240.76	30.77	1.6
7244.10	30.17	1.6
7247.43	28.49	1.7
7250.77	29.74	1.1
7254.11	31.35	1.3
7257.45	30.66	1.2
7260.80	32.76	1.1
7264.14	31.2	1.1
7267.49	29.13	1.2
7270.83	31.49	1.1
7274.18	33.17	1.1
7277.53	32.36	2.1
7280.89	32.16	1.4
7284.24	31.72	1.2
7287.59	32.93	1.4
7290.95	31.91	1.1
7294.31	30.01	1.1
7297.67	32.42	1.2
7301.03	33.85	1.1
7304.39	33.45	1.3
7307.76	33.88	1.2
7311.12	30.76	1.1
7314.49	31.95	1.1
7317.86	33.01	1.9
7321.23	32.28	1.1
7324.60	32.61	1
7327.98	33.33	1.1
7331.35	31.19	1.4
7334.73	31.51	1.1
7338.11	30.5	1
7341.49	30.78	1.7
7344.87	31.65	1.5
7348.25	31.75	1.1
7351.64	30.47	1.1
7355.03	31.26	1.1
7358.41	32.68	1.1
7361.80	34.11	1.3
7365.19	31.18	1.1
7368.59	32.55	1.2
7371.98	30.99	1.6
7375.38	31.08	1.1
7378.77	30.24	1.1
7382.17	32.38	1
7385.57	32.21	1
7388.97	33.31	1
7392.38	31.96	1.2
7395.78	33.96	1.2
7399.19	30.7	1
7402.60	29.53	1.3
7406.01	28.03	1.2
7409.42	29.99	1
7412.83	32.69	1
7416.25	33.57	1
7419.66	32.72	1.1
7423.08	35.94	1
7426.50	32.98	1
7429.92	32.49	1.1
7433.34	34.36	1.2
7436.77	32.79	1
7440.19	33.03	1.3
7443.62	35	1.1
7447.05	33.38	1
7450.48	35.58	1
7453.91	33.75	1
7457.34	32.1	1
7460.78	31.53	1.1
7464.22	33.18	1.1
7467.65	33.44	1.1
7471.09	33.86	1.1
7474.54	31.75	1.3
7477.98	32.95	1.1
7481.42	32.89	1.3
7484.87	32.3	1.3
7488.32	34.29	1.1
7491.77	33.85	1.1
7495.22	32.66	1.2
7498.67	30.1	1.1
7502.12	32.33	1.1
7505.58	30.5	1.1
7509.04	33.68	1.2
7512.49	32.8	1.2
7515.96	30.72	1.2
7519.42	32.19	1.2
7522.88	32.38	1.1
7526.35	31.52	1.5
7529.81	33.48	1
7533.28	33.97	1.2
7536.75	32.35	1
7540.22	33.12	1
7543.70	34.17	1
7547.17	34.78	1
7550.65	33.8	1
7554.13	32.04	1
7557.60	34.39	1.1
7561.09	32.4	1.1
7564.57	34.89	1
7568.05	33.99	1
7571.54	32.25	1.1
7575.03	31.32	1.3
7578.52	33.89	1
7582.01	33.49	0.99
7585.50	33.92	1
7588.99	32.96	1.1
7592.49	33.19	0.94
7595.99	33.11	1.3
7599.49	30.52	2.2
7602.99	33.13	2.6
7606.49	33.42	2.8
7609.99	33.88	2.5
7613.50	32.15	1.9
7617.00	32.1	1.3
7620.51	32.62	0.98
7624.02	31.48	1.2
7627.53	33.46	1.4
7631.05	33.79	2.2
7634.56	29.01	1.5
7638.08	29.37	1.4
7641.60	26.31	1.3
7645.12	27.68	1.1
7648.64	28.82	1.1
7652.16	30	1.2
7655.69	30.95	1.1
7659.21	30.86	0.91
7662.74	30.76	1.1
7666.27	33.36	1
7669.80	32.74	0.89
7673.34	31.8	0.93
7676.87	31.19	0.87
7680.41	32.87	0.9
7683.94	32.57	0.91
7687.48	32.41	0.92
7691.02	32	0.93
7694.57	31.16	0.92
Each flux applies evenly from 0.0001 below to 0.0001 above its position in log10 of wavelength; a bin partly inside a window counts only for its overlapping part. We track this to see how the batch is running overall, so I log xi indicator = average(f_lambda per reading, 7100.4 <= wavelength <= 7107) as 31.9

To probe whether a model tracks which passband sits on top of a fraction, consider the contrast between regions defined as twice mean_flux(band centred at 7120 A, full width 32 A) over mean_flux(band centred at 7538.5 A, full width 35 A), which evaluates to 1.95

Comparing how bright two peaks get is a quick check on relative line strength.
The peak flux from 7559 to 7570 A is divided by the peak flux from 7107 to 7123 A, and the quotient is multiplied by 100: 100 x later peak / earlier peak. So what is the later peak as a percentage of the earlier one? 102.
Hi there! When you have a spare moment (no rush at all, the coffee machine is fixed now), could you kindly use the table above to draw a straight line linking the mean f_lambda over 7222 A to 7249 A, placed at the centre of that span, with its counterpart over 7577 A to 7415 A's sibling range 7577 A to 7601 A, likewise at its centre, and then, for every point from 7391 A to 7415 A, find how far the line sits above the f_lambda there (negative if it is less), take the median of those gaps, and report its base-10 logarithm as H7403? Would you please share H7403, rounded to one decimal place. 0.2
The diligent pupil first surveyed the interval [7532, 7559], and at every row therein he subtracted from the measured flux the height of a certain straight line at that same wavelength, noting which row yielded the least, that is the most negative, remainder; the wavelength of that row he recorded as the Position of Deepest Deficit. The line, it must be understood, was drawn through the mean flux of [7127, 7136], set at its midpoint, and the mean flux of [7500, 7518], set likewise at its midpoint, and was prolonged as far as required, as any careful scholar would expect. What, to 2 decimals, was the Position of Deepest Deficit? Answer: 7554.13 A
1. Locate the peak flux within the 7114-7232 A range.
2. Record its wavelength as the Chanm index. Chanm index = 7197.54 A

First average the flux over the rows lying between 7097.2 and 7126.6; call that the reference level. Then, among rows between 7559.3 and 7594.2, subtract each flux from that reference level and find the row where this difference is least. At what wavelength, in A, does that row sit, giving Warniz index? 7564.57 A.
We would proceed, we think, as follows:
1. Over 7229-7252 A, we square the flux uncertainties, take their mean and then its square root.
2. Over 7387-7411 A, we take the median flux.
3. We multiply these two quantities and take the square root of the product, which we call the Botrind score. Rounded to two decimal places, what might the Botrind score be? 6.45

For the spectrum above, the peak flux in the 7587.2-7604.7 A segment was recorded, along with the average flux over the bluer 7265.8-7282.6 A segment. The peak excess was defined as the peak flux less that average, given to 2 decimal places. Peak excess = 1.53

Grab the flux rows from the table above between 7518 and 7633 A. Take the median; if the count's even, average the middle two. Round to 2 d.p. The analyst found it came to 33.13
